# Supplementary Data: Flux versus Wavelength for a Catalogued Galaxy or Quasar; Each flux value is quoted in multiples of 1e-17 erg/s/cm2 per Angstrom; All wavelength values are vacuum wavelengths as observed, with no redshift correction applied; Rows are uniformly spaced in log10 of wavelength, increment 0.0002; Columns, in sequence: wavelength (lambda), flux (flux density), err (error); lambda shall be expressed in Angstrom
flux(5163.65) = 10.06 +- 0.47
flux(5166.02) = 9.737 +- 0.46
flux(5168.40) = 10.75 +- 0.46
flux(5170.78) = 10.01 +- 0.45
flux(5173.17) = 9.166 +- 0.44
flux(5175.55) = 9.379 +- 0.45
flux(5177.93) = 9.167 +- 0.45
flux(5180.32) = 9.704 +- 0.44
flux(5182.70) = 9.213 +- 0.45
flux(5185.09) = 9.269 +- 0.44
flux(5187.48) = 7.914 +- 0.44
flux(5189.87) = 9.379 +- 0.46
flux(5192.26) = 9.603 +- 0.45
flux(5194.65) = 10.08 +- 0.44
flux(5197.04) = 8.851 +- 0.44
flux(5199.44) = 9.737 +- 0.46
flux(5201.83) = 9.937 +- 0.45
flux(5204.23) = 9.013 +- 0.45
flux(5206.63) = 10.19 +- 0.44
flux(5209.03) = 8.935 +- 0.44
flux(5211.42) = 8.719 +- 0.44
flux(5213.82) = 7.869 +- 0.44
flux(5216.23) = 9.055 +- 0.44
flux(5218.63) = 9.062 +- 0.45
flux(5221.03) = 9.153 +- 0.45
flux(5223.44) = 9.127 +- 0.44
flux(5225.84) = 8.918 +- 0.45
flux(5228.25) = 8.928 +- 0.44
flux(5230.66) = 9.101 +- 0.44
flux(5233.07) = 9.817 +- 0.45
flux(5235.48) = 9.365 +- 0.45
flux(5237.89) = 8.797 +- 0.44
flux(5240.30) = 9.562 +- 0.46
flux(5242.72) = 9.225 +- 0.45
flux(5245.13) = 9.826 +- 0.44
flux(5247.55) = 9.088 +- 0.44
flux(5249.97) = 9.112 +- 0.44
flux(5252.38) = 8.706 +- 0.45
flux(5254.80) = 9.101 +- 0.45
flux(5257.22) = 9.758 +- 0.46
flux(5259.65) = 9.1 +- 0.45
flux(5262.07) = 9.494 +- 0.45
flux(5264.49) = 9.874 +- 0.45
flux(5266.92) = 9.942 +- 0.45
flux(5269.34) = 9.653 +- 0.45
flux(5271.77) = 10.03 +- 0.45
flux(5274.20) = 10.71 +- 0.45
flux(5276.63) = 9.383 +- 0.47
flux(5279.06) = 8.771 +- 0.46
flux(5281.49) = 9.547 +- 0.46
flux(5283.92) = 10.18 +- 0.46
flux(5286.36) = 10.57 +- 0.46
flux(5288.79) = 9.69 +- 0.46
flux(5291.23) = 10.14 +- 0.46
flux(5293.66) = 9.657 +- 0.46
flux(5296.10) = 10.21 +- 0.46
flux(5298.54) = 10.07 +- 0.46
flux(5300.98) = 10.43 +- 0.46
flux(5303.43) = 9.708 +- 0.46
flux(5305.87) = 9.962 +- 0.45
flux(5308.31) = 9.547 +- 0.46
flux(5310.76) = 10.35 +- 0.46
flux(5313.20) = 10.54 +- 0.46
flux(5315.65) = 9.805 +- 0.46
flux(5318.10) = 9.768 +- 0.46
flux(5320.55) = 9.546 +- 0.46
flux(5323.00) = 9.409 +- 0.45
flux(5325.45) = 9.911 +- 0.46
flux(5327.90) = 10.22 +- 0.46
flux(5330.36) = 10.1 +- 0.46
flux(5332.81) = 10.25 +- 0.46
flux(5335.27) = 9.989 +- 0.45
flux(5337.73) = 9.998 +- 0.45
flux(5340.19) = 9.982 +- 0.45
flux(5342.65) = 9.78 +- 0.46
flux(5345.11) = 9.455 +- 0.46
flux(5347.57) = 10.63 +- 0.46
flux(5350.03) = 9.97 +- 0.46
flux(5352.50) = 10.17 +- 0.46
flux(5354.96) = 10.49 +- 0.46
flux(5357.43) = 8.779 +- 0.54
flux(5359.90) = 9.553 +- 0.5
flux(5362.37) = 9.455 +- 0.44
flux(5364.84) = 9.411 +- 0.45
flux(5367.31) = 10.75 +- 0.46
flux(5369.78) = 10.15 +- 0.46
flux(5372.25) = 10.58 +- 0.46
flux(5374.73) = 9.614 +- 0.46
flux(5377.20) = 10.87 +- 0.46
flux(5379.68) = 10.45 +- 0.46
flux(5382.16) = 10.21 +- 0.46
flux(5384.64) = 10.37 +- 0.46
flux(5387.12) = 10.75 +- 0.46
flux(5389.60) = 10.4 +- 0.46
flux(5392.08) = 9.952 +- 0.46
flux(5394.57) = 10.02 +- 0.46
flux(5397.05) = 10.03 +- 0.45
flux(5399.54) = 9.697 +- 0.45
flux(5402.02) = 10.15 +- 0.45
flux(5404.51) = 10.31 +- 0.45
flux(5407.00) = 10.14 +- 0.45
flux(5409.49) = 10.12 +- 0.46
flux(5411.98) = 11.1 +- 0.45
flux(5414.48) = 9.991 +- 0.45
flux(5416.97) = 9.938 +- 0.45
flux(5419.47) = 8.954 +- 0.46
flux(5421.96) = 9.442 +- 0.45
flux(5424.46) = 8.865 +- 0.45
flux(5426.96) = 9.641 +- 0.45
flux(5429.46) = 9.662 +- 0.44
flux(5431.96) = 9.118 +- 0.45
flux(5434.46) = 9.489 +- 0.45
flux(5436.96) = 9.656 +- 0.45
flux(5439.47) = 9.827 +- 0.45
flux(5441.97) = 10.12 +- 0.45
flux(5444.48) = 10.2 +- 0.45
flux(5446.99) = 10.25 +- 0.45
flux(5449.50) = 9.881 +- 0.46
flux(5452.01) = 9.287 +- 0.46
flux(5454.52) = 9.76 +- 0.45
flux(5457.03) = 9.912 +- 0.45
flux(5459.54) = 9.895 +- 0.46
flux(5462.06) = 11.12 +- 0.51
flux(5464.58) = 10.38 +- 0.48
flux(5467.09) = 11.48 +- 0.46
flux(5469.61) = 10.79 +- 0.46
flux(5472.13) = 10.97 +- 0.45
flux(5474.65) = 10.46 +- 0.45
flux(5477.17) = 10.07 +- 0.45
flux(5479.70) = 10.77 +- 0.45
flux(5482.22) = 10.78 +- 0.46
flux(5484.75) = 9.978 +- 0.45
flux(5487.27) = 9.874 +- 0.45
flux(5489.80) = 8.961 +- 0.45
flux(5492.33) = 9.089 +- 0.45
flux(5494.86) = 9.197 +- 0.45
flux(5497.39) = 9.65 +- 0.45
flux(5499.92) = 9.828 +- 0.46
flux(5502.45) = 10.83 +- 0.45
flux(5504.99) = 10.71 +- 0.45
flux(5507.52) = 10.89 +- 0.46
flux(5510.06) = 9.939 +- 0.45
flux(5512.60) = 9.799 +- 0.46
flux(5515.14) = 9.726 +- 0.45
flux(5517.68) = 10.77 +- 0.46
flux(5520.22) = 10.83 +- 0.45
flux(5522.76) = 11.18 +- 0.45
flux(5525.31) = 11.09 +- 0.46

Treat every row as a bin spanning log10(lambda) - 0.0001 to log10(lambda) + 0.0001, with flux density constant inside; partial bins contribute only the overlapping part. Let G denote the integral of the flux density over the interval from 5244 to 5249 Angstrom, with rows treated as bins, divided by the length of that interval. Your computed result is 9.4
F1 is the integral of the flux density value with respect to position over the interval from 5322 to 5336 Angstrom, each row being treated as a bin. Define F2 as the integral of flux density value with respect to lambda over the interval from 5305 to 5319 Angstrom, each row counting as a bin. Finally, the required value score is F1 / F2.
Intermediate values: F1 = 140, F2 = 140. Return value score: 1.00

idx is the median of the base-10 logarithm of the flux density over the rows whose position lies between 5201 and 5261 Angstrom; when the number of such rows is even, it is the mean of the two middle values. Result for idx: 0.96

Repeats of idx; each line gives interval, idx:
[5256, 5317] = 0.99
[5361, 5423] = 1.01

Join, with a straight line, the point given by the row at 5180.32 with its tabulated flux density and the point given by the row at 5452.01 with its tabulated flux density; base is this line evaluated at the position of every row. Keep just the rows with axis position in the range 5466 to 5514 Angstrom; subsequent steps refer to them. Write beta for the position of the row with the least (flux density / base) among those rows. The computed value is 5489.80 Angstrom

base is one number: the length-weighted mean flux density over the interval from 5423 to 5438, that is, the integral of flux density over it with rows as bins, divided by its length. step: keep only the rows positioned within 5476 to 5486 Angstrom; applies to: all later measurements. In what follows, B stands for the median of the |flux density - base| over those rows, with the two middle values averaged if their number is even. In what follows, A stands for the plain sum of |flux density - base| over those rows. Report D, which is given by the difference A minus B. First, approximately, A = 4.0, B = 1.02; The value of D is 3.0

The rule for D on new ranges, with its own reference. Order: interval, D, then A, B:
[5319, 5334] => 2.4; 3.0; 0.60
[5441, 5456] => 2.7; 3.3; 0.60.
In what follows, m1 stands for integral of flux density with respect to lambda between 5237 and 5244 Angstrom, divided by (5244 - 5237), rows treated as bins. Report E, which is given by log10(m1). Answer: 0.96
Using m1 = 9.2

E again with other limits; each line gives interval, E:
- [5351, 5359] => 0.99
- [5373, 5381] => 1.01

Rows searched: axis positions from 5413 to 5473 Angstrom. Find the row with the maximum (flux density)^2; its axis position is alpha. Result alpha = 5467.09 Angstrom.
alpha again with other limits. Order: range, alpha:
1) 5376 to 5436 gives 5411.98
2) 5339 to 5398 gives 5377.20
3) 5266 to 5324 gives 5274.20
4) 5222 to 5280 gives 5274.20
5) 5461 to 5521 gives 5467.09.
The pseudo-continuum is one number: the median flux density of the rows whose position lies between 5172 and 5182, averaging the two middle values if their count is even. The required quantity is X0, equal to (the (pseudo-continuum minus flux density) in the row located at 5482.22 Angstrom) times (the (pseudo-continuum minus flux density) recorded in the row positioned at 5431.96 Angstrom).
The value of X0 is -0.23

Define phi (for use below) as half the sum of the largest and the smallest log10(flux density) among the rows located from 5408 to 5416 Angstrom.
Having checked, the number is 1.02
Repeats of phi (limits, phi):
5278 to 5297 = 0.98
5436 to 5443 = 0.99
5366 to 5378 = 1.01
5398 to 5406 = 1.00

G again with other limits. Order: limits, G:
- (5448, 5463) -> 10.0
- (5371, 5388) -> 10.4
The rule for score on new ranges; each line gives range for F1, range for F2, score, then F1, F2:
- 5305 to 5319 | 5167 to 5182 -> 0.96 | 140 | 145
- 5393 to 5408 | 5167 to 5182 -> 1.04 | 151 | 145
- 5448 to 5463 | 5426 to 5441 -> 1.04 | 149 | 144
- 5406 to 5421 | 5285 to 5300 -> 1.00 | 150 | 151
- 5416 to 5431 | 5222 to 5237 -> 1.02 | 141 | 138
